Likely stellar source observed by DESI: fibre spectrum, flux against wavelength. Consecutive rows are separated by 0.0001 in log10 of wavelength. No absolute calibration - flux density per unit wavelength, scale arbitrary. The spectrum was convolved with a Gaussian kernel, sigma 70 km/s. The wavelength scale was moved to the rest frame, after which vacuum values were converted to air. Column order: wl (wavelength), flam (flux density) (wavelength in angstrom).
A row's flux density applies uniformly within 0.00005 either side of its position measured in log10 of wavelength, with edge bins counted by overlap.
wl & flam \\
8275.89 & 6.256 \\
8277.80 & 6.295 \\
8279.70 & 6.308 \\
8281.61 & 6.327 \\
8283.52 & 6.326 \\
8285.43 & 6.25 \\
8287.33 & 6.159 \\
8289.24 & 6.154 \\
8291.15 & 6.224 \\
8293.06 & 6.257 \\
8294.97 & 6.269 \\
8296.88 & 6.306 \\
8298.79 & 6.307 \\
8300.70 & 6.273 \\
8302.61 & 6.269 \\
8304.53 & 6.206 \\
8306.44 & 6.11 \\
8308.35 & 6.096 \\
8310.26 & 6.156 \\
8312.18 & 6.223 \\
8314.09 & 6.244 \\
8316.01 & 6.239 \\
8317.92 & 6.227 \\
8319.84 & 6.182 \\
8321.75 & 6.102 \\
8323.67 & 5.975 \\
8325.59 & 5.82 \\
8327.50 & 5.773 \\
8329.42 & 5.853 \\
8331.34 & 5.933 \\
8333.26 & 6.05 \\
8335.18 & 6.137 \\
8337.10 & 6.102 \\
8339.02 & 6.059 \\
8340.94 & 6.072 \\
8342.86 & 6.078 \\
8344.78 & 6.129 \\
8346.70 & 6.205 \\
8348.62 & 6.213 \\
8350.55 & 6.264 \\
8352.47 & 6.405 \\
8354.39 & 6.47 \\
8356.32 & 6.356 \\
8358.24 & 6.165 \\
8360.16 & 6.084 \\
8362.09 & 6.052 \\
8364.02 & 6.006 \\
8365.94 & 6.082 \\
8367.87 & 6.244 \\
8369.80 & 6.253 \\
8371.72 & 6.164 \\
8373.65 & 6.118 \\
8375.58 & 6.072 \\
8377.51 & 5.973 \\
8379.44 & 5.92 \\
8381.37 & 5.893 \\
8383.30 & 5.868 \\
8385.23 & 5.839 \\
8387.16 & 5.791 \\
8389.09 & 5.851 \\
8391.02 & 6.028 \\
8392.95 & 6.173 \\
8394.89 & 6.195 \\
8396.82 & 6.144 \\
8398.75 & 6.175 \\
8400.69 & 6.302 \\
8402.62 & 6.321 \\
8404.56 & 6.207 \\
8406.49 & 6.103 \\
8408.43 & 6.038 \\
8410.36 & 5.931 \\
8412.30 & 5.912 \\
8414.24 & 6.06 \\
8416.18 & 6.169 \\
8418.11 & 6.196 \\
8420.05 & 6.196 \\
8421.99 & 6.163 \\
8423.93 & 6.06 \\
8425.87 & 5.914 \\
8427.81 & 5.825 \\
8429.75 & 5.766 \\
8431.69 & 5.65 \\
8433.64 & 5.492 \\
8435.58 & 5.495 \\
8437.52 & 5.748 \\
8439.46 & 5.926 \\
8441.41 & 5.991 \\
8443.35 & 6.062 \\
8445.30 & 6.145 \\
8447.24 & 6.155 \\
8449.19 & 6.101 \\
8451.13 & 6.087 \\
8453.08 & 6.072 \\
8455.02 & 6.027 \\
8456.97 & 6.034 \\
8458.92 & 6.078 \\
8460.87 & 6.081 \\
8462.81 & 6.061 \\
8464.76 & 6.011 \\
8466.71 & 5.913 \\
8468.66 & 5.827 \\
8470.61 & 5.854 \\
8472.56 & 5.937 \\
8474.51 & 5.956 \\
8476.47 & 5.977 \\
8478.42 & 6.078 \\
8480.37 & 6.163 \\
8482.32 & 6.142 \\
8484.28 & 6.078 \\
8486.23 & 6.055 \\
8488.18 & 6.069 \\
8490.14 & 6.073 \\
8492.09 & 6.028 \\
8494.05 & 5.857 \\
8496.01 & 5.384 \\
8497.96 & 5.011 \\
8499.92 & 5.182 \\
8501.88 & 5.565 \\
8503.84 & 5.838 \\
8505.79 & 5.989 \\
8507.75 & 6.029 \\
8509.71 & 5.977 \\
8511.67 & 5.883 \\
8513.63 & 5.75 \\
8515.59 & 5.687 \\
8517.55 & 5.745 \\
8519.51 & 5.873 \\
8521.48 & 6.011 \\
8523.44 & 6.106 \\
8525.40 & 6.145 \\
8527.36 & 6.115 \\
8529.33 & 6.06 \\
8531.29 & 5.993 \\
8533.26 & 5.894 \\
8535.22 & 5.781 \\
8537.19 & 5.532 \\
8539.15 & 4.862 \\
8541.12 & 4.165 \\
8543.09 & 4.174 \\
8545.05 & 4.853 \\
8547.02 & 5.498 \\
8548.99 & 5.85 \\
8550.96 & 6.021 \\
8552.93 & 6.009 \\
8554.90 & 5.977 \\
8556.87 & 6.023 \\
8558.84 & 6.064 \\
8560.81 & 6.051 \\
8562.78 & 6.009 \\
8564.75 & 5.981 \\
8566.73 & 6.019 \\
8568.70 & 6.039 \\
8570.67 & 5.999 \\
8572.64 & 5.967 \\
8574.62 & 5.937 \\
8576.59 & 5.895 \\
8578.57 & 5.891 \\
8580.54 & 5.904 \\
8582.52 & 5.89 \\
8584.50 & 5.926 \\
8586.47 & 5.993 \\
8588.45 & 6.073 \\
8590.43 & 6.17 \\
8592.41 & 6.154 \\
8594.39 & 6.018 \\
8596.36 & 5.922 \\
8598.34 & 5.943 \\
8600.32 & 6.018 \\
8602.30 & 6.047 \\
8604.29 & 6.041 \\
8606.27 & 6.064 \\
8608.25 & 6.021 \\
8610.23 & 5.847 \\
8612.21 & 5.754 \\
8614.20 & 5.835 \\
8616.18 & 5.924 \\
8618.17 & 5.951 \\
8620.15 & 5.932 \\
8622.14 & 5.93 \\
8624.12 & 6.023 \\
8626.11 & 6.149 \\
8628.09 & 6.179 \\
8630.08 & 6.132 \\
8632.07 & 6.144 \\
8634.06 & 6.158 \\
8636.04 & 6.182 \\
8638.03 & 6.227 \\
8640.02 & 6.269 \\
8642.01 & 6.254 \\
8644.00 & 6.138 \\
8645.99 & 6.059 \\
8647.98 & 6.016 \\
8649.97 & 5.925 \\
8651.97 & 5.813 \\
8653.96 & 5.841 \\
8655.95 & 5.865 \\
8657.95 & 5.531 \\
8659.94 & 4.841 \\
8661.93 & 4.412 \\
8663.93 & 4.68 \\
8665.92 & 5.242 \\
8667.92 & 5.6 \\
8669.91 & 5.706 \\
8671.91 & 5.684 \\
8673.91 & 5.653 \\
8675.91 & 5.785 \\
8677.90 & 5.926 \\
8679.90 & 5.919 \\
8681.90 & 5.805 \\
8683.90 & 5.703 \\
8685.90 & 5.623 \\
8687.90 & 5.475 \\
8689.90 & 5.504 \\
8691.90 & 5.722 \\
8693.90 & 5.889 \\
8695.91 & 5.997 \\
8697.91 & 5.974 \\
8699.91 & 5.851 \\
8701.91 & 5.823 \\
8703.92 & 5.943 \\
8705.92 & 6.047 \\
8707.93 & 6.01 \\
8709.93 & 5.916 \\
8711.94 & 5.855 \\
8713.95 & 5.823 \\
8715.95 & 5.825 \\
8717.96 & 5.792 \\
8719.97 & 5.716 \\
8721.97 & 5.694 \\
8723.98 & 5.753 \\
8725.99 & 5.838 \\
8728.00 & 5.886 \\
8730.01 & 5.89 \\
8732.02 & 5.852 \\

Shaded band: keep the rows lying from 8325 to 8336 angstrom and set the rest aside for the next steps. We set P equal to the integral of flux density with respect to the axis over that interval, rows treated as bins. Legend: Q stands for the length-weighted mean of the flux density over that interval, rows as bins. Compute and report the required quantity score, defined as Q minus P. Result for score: -59.3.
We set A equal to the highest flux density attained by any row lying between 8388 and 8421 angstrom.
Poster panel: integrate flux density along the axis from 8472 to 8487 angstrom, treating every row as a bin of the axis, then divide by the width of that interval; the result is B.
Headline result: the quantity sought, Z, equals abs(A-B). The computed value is 0.27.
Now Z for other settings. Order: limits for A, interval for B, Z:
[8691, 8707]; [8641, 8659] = 0.11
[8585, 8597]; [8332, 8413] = 0.06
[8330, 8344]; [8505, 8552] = 0.47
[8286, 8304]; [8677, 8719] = 0.48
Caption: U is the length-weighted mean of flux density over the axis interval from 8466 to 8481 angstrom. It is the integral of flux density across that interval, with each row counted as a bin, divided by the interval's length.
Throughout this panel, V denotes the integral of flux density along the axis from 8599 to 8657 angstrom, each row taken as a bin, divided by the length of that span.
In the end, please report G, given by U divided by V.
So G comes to 0.99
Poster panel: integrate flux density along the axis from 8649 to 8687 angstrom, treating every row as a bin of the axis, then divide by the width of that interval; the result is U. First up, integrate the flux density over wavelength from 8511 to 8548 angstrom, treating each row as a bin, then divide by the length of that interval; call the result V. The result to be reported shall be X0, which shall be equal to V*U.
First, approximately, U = 5.55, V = 5.58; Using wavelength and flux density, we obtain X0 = 31.0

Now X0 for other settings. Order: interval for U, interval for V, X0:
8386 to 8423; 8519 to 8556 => 34.3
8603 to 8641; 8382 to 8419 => 36.6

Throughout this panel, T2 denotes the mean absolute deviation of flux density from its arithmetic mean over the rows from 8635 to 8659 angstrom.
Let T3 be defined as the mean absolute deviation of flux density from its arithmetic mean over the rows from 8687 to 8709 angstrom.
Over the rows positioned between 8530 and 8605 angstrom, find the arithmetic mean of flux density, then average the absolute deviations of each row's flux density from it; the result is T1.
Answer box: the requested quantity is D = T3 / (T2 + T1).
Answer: 0.31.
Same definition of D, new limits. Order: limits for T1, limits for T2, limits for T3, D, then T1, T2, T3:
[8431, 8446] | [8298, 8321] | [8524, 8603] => 1.10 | 0.22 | 0.05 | 0.29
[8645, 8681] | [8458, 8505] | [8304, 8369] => 0.20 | 0.36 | 0.21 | 0.11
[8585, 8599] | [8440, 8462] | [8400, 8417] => 1.03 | 0.08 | 0.04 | 0.12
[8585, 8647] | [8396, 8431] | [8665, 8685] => 0.54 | 0.10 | 0.13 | 0.13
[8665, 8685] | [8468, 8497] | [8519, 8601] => 1.10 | 0.13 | 0.13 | 0.28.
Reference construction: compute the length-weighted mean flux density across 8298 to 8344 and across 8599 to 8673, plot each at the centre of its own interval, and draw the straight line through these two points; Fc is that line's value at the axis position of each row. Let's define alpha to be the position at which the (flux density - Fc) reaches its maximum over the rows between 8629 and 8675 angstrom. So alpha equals 8640.02 angstrom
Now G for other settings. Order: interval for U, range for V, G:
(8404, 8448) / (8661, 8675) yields 1.13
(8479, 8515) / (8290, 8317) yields 0.94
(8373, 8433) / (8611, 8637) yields 1.00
